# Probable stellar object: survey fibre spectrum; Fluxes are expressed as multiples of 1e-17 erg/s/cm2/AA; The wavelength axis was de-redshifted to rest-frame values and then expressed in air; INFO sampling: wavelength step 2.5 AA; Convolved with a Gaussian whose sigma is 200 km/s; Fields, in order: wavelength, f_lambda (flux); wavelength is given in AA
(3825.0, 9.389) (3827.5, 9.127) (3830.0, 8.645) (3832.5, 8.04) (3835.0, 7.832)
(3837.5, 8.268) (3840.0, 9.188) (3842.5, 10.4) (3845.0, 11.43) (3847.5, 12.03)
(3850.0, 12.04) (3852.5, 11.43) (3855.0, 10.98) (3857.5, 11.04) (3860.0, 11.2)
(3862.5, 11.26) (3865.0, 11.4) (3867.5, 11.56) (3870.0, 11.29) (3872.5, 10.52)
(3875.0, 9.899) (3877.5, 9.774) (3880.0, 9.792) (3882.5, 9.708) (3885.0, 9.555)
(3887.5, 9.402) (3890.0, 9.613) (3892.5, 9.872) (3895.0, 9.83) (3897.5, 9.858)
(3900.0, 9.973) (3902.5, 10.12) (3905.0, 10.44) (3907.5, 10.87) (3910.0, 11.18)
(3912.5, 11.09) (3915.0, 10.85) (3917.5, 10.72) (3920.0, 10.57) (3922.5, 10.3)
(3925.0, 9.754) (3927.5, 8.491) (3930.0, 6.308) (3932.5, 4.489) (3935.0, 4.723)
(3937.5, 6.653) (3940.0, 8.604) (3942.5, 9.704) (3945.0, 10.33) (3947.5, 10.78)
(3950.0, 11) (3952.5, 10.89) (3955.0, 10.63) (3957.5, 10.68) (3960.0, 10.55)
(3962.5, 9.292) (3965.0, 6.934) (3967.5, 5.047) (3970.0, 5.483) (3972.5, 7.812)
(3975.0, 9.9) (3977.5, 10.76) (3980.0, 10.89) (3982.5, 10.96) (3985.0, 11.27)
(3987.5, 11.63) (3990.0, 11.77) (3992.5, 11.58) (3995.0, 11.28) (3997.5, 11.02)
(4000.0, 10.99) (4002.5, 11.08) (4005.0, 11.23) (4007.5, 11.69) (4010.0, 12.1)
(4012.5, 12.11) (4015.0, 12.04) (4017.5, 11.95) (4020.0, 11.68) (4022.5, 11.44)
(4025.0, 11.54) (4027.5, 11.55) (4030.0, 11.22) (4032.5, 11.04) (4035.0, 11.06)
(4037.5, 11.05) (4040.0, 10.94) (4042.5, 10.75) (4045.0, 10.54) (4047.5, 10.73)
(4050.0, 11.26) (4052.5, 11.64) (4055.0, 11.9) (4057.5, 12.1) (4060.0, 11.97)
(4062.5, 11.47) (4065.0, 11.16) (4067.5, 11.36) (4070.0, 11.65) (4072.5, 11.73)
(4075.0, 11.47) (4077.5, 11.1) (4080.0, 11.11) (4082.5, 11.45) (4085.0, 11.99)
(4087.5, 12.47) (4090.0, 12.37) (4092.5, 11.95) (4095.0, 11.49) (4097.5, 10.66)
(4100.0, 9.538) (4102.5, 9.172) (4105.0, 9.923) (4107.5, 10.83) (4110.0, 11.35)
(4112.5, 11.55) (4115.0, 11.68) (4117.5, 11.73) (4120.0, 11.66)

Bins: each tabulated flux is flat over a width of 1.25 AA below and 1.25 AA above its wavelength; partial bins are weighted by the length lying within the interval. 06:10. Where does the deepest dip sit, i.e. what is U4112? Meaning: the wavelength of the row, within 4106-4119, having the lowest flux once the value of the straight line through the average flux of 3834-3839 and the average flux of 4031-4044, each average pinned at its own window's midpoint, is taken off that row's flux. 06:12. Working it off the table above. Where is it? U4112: 4107.5 AA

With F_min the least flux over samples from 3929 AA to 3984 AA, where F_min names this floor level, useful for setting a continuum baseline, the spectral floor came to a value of 4.489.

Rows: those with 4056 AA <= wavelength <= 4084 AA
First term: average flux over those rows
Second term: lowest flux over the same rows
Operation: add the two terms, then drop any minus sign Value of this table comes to 23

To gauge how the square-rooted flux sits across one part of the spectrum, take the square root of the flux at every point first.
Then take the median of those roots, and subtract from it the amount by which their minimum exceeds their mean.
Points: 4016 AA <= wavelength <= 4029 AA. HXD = 3.43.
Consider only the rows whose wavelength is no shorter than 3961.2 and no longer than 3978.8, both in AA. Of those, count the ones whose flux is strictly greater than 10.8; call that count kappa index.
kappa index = 0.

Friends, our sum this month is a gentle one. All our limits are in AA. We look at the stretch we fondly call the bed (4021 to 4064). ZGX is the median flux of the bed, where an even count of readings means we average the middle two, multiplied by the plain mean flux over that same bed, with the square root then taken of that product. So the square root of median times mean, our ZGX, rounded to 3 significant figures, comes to 11.3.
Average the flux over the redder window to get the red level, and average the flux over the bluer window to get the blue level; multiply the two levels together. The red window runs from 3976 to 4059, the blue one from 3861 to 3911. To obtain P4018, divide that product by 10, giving 11.7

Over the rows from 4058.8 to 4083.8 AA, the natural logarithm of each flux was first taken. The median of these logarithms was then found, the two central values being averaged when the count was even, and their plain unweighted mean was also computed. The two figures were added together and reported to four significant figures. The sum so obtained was 4.876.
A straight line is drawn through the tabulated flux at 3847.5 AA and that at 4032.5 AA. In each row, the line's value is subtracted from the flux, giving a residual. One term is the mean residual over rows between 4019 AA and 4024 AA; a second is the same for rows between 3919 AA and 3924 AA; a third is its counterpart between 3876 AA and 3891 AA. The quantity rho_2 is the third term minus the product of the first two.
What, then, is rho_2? -1.6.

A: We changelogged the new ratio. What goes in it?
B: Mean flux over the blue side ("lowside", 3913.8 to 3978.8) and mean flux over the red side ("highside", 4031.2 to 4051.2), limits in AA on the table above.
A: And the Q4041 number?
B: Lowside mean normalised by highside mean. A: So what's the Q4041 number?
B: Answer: 0.81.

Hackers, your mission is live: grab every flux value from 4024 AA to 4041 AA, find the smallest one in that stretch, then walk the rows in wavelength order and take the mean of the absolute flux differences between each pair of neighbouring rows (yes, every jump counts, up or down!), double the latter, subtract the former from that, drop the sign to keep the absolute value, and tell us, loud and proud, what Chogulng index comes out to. 10.7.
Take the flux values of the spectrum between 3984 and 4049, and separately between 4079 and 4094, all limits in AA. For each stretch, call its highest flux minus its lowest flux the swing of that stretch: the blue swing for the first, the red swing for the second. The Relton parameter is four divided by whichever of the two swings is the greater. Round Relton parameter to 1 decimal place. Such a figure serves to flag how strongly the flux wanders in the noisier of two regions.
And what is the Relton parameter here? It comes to 2.5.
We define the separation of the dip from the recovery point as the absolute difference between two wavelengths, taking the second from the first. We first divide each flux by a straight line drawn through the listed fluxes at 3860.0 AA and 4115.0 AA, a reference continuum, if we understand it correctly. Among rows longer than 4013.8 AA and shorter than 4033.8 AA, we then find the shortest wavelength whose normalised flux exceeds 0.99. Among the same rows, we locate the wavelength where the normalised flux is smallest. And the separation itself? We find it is 17.5 AA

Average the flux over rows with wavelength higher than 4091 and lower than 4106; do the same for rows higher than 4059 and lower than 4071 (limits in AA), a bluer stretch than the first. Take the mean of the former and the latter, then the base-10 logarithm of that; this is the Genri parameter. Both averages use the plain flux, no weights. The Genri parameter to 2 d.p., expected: 1.04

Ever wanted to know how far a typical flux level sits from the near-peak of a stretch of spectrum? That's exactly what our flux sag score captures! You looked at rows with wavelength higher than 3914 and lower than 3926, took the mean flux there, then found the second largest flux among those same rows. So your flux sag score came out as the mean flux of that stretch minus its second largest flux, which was -0.28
